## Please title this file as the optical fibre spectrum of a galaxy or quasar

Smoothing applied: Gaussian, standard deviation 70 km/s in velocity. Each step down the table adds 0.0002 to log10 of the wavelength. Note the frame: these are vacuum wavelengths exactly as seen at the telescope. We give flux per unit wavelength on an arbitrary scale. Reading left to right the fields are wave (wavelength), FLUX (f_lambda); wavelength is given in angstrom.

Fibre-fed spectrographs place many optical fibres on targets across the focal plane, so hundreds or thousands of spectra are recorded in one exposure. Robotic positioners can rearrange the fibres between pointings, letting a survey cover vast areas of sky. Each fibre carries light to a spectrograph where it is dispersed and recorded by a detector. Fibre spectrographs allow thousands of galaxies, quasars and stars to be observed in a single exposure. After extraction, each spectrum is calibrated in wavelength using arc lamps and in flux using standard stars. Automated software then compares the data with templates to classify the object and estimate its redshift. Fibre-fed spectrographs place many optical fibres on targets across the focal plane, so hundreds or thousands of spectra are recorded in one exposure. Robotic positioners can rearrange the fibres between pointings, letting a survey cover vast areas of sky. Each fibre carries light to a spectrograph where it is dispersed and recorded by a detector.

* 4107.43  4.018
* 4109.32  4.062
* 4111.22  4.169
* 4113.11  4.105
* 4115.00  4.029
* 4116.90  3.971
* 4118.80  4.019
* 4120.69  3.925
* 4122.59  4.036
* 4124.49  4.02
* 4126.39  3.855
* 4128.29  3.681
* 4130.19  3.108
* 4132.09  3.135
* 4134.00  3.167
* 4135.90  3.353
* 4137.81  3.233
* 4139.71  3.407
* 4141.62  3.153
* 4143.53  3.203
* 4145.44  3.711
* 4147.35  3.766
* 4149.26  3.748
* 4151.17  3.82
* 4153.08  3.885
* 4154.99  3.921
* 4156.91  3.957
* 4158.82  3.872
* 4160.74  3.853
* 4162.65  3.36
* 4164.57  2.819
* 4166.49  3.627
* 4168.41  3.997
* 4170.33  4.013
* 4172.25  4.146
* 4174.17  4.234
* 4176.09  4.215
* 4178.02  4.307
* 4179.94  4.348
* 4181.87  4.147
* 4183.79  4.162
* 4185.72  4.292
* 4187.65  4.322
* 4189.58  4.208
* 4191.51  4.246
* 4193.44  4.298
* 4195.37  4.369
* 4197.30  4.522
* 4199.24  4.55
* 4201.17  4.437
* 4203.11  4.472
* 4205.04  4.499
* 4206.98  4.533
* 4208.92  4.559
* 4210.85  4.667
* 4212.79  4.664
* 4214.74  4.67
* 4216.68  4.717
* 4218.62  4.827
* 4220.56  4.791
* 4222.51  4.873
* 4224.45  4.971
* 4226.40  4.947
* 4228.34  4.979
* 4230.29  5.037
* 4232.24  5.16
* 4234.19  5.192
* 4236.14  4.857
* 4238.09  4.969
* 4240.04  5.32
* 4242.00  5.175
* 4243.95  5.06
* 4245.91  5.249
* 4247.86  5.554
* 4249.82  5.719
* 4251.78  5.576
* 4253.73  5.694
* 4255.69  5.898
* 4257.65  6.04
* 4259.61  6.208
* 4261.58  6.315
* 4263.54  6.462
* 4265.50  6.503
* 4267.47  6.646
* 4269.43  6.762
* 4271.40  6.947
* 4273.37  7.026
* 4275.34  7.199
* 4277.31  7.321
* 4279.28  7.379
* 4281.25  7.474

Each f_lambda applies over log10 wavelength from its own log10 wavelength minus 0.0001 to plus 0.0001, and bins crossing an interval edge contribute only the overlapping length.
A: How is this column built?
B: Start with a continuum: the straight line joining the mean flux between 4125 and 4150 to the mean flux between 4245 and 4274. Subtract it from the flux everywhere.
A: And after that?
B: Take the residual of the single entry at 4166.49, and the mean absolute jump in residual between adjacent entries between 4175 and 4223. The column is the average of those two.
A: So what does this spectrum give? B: -0.20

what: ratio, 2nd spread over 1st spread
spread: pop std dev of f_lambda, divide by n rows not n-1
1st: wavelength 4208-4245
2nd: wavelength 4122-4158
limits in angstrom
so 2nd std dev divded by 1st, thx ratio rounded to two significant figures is 1.6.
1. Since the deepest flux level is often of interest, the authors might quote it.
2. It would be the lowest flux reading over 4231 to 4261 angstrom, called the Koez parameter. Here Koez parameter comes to 4.857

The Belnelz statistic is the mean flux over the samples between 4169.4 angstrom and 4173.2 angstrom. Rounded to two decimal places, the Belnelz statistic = 4.08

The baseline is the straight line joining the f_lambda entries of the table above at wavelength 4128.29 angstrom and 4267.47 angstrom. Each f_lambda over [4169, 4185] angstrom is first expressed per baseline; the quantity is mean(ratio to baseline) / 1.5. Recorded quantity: 0.593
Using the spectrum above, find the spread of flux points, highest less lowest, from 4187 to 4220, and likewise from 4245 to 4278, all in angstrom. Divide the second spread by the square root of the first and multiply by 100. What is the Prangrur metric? 263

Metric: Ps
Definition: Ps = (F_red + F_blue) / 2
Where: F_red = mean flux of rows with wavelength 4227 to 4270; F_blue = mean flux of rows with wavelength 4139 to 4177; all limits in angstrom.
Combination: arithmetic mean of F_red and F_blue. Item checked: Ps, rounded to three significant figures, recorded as 4.69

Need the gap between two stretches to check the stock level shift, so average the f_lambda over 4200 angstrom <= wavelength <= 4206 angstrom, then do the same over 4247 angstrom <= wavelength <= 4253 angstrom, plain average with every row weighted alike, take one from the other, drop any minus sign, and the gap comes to 1.1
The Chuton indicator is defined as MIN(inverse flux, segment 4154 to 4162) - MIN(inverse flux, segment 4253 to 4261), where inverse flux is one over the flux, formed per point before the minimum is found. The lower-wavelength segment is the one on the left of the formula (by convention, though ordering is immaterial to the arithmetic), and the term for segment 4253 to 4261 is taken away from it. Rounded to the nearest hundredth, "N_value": 0.09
